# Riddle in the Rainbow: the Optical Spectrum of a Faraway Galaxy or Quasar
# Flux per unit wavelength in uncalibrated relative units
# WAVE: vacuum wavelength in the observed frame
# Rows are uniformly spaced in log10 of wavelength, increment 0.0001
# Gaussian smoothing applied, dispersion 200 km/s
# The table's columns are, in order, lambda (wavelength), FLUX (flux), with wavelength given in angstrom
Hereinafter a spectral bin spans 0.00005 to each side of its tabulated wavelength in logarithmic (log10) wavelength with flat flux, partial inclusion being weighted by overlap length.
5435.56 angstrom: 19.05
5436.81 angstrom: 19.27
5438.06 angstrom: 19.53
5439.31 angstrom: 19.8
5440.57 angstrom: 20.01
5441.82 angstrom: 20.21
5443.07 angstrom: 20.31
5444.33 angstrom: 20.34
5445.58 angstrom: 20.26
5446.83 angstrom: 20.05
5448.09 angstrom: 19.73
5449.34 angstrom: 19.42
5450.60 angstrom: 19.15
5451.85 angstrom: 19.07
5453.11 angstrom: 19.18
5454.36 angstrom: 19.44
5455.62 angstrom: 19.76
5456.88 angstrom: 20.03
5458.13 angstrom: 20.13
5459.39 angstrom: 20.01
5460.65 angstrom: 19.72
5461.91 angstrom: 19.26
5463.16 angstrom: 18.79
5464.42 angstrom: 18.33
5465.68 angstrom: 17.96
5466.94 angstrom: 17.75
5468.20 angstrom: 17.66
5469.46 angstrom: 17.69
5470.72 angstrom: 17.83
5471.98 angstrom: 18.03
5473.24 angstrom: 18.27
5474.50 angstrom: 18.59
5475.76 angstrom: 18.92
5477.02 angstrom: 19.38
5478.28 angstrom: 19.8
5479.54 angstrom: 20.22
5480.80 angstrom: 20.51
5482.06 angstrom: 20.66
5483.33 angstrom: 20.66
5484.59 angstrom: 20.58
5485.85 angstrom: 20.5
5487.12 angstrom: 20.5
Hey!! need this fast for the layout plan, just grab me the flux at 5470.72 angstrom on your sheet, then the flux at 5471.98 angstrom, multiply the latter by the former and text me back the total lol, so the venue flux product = 321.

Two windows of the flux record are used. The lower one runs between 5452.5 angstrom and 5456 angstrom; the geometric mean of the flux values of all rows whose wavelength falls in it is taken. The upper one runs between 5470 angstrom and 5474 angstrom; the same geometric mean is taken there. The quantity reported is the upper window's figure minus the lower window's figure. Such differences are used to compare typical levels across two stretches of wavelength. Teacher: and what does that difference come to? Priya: -1.4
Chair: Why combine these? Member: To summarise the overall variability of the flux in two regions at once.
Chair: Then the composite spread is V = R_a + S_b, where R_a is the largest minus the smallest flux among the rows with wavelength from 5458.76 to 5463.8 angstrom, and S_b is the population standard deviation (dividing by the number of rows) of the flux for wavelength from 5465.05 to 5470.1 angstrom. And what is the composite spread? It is 1.3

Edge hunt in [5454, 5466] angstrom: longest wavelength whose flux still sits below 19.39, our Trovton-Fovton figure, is 5465.68 angstrom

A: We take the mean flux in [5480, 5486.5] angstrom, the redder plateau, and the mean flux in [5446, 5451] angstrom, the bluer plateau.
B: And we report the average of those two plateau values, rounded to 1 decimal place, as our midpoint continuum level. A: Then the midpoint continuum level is 20.1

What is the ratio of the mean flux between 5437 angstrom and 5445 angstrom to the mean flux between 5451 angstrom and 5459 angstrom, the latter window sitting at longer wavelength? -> 1.02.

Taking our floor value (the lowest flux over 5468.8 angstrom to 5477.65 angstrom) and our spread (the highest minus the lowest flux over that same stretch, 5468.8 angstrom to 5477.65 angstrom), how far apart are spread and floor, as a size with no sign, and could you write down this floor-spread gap 16.0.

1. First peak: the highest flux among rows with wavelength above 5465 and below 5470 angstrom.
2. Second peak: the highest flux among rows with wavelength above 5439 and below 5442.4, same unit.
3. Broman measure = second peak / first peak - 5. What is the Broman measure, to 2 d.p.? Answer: -3.87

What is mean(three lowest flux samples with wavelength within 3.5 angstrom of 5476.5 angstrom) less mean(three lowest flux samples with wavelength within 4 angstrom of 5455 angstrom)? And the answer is -0.64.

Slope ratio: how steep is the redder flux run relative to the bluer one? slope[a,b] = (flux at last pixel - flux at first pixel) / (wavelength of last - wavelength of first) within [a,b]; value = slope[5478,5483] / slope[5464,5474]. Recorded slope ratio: -33.4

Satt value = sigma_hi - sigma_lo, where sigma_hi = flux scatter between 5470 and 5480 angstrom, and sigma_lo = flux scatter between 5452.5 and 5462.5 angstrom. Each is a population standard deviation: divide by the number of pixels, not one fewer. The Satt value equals 0.46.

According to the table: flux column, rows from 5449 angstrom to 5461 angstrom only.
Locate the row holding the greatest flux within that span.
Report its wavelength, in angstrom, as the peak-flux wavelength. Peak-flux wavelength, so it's 5458.13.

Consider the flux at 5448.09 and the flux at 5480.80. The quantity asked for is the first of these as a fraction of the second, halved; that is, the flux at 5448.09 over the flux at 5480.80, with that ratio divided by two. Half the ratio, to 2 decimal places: 0.48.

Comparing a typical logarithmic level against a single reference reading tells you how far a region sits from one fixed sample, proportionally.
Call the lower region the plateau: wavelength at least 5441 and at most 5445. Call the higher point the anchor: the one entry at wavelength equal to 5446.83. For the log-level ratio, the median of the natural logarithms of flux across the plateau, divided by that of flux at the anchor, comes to 1.00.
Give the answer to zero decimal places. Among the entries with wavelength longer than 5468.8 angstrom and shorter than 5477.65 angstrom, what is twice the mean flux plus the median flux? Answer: 55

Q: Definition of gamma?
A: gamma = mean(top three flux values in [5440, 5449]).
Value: 20.3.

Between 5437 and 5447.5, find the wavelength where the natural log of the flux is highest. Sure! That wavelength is 5444.33 angstrom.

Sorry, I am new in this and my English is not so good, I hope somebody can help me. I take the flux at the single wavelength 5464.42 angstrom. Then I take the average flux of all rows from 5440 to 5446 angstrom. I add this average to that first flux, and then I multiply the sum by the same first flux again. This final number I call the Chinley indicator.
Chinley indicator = 707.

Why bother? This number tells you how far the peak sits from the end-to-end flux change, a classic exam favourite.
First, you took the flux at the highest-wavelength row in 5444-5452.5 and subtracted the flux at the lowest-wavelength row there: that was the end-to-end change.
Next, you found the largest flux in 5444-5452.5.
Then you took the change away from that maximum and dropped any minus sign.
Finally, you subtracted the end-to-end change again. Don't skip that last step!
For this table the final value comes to 23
